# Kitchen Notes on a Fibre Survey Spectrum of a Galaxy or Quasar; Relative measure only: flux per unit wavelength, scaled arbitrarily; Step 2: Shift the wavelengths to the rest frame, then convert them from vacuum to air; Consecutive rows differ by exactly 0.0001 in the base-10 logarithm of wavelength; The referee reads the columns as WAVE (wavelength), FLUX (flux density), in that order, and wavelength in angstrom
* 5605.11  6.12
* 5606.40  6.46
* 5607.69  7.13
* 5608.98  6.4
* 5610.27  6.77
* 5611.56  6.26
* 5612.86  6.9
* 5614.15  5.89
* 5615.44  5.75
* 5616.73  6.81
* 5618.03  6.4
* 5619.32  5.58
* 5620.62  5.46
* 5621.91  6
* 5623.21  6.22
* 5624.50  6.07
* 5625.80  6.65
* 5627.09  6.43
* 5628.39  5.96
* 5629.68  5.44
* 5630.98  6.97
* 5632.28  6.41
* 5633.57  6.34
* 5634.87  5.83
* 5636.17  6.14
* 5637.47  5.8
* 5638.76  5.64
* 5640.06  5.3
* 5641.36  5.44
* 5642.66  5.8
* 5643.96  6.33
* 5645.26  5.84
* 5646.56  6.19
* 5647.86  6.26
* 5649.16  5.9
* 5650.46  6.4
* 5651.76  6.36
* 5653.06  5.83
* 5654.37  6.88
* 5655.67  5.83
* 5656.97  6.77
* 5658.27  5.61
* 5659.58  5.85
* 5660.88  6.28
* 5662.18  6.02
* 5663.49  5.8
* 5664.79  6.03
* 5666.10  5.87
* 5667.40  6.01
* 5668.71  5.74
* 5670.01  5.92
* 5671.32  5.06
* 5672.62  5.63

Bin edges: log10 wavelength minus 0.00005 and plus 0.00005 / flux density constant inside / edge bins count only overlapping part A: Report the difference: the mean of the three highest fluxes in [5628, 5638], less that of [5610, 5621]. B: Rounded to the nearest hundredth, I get -0.25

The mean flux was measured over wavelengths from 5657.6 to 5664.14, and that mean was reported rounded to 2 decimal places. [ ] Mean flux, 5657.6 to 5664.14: 5.91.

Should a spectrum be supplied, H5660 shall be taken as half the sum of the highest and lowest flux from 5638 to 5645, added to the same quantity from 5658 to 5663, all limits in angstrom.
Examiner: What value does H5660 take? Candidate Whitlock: 11.8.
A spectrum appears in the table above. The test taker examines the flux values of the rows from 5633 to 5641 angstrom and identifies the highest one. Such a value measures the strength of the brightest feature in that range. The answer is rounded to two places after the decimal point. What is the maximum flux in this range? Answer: 6.34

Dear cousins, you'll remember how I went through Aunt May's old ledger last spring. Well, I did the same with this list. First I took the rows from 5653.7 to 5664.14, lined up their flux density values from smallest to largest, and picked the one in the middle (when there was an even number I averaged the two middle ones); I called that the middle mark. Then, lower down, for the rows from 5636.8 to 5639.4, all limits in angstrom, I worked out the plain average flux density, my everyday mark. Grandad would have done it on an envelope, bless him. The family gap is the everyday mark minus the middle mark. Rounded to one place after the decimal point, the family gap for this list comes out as -0.2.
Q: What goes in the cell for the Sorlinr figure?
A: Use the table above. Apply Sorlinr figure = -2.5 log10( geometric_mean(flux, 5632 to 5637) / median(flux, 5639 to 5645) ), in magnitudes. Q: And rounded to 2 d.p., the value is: -0.10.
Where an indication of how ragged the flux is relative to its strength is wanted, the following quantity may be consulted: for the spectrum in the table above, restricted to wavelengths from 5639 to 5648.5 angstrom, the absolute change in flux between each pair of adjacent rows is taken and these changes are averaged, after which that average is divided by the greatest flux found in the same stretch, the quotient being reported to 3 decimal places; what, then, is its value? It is 0.051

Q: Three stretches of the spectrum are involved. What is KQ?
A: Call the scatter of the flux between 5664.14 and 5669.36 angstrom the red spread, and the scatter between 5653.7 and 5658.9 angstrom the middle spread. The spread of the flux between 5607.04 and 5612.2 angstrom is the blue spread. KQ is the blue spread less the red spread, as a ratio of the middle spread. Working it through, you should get 0.40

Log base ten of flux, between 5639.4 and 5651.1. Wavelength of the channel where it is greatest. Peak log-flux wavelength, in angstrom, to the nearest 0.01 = 5650.46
